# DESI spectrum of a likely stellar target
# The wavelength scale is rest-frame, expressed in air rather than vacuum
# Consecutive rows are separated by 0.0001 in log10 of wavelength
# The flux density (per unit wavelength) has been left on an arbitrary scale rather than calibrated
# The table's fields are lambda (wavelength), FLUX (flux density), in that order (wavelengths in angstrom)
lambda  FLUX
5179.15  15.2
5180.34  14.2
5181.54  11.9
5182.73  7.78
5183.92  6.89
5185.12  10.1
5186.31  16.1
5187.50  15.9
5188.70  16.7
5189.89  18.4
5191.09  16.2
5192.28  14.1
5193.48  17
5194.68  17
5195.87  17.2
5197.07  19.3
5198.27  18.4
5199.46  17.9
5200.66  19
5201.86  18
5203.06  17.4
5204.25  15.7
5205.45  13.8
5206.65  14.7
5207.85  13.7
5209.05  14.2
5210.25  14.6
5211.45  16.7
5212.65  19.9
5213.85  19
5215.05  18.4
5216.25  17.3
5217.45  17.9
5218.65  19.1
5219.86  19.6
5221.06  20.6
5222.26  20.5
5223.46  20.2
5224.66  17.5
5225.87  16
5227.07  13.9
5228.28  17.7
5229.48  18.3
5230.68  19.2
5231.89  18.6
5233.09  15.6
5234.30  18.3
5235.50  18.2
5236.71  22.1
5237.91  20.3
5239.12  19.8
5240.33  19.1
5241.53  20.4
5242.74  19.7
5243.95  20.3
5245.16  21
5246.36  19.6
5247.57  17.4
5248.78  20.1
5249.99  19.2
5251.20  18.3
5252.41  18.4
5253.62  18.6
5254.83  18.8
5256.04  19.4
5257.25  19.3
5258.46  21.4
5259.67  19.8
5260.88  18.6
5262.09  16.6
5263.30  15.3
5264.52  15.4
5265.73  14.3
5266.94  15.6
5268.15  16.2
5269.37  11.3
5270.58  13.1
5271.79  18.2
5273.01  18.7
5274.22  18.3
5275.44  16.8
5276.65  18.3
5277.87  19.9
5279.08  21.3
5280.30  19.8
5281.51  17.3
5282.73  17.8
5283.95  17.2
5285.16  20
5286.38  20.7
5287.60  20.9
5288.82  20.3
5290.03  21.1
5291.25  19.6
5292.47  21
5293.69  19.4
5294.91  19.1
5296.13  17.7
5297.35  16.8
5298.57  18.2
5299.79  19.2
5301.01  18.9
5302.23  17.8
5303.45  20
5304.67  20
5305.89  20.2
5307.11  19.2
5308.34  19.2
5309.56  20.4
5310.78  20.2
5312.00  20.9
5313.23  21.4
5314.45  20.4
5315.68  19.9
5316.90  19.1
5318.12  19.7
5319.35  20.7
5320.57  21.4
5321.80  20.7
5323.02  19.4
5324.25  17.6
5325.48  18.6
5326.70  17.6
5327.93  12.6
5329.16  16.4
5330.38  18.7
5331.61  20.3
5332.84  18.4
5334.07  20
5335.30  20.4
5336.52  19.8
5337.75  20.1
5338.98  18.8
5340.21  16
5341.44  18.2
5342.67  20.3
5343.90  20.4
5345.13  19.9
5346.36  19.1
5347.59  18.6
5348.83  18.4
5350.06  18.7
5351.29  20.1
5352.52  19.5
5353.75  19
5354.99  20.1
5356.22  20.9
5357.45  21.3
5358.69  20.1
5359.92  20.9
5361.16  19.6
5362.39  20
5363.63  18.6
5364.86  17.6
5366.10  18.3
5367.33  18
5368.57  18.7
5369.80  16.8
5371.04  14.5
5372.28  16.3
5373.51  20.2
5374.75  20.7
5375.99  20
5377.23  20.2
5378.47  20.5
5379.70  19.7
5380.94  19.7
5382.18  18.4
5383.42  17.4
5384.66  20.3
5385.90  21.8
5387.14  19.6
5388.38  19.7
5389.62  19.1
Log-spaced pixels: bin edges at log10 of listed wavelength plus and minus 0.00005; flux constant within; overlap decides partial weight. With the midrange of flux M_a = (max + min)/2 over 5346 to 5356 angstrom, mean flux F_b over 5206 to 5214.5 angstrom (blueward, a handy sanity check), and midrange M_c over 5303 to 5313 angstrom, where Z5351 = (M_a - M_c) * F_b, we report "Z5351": -13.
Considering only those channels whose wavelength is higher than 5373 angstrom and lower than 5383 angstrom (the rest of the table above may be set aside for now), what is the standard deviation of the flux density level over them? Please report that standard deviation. 0.7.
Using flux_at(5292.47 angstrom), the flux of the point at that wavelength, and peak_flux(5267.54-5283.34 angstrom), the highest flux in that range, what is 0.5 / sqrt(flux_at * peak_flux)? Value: 0.0236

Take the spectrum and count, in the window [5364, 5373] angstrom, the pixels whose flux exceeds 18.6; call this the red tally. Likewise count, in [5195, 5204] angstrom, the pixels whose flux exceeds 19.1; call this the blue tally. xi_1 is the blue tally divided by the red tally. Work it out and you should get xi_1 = 1.0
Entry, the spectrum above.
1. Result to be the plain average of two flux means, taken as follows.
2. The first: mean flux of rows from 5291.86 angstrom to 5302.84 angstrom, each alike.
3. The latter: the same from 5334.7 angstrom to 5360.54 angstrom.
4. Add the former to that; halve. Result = 19.1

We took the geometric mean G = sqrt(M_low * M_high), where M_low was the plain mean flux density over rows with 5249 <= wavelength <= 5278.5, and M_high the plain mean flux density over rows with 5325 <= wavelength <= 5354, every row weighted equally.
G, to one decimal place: 18.1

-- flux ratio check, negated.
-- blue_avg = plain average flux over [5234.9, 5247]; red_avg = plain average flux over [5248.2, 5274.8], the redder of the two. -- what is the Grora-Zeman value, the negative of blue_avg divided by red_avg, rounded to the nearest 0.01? -1.15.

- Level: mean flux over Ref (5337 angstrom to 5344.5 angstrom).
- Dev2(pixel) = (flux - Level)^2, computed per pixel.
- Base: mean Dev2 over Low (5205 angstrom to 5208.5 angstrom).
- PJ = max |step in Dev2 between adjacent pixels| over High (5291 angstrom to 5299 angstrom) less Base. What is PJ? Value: -20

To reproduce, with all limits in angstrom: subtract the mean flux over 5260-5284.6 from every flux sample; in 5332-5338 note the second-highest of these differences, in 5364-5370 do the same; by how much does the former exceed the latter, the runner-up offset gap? 1.8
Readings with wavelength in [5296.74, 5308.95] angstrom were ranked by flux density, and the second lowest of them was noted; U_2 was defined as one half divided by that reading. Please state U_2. 0.0281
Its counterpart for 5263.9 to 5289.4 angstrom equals 0.0382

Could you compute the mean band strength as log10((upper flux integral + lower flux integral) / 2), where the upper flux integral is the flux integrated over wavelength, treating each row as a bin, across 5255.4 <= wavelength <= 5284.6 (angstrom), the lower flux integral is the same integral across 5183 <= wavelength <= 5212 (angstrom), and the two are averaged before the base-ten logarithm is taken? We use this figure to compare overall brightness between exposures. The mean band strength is 2.68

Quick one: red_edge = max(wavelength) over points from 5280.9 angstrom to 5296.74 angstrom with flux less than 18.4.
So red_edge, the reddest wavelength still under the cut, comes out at 5296.13 angstrom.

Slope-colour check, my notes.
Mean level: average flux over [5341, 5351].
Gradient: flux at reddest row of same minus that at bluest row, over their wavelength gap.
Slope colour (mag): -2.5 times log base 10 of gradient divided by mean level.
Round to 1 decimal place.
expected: 6.3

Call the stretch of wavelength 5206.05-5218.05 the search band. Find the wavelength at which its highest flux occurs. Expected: 5212.65 angstrom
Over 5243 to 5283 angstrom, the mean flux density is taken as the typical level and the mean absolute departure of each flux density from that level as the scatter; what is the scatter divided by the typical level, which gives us 0.10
